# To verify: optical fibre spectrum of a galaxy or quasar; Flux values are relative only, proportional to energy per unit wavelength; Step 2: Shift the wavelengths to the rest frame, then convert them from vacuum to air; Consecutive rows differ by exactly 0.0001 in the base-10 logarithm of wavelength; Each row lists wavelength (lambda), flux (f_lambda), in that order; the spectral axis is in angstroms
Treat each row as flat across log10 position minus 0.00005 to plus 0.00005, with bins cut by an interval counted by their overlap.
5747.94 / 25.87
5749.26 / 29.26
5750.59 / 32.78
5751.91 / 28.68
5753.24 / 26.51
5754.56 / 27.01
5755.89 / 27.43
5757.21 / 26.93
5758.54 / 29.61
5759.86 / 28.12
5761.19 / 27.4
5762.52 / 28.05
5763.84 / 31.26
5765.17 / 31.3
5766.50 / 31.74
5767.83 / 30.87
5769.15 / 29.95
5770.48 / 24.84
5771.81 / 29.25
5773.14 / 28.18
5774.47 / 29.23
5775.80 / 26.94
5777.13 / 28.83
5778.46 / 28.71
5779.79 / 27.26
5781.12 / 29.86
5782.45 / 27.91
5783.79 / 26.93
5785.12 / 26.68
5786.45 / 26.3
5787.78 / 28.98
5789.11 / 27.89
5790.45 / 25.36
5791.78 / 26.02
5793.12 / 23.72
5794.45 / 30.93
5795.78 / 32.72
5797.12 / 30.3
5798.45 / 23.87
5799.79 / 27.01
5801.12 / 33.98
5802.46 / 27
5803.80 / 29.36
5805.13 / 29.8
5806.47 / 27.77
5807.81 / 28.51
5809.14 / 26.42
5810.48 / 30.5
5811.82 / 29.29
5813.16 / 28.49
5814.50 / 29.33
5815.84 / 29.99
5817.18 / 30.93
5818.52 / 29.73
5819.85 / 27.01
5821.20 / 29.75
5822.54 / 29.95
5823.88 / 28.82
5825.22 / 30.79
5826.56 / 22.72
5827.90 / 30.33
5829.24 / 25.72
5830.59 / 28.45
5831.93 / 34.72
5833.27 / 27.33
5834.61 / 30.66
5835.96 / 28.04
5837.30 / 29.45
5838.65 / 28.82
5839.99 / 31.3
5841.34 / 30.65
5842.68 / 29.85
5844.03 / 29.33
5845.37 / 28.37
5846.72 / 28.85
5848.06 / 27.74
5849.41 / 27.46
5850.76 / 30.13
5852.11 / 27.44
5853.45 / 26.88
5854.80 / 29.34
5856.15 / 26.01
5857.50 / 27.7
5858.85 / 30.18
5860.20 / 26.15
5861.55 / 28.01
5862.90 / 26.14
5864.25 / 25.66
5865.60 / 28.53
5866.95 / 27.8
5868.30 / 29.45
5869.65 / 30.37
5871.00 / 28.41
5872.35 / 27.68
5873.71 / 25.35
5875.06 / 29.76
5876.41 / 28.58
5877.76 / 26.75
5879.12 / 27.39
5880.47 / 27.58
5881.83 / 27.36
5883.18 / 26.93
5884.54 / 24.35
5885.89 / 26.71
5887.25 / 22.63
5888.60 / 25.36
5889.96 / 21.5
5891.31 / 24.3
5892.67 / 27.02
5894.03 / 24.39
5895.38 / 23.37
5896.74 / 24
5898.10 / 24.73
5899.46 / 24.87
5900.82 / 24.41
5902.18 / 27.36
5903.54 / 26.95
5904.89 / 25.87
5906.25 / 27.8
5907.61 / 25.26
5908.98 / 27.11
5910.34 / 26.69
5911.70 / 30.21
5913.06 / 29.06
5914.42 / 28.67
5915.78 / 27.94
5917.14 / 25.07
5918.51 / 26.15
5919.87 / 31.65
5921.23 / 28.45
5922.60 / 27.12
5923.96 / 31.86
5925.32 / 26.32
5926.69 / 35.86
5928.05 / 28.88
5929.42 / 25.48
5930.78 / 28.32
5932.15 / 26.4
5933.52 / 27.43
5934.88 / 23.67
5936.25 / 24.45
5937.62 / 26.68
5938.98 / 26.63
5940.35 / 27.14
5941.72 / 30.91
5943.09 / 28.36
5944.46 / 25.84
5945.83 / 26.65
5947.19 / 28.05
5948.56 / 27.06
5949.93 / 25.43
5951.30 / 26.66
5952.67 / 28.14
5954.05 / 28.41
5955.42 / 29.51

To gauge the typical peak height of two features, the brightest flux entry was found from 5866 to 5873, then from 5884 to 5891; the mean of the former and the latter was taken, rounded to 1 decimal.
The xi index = 28.5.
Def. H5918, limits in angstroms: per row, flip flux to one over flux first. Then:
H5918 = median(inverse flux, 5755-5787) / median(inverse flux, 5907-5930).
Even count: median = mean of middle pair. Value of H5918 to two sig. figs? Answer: 0.99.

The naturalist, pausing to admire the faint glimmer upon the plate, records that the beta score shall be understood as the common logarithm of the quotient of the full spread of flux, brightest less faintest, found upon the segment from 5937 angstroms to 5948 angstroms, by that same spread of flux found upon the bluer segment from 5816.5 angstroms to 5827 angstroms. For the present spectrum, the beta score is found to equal -0.21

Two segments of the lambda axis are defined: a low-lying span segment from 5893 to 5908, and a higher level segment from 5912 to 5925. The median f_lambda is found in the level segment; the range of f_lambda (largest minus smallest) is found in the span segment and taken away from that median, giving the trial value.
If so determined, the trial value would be 24.0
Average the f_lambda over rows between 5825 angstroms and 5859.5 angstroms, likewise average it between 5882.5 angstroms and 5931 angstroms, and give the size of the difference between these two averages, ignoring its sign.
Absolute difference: 2.0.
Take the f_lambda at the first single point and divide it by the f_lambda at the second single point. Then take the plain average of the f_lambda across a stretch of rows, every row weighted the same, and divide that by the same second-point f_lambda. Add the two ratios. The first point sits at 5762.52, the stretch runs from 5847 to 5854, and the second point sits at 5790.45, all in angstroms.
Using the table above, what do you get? 2.21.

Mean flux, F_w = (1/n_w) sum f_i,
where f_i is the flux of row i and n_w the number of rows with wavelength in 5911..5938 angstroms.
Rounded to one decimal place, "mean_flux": 28.0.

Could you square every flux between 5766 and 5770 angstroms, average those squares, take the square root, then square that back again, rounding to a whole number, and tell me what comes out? 952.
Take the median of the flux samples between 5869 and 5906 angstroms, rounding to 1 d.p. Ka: 26.7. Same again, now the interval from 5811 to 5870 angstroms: 28.8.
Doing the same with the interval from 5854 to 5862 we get 27.9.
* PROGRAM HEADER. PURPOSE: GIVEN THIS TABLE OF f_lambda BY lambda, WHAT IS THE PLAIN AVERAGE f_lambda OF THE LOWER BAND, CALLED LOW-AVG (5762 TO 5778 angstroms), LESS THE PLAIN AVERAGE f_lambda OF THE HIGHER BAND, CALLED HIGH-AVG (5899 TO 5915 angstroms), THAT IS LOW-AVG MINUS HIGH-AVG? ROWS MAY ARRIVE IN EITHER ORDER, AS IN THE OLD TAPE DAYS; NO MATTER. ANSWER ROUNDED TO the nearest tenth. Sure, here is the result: 2.2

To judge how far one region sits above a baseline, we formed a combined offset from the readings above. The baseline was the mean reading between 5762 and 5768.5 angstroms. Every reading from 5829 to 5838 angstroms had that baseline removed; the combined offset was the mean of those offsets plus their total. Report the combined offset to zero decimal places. -12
